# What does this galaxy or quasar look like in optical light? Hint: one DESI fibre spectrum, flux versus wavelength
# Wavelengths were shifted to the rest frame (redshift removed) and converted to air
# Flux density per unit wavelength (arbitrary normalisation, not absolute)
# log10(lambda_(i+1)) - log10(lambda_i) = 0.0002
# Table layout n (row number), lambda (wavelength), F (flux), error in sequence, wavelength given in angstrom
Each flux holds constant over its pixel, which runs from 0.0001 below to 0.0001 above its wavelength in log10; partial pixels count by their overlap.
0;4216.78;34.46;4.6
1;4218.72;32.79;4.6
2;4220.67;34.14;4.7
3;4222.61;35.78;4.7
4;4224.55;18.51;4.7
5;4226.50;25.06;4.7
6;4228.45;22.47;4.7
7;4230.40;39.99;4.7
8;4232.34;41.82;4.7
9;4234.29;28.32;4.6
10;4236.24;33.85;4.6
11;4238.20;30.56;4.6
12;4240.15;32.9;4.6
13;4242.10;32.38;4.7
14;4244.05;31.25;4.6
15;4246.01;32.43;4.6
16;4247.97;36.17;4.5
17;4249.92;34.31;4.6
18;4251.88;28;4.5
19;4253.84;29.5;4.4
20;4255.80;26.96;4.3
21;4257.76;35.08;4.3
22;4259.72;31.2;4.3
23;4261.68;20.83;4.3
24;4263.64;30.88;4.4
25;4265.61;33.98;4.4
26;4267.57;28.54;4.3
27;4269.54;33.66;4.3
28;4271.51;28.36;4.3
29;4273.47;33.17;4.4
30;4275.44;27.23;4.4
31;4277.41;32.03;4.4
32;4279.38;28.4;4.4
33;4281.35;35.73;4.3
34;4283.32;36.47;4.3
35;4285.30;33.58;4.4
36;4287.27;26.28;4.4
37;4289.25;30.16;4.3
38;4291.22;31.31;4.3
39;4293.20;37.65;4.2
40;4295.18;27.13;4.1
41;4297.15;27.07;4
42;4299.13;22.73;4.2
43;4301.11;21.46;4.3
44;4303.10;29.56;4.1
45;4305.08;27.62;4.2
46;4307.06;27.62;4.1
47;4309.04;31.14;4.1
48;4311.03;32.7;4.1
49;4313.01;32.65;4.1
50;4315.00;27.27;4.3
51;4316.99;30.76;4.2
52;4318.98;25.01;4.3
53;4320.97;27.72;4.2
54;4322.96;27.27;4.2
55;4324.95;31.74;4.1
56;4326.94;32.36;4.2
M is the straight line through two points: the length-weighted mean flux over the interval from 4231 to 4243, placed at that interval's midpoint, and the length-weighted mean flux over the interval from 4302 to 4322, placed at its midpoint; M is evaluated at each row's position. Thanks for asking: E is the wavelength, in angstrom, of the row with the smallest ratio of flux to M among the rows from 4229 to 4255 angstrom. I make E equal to 4234.29 angstrom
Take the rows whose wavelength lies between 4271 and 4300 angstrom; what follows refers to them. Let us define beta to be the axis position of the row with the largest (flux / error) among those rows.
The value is 4293.20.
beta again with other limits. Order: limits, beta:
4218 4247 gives 4232.34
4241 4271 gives 4257.76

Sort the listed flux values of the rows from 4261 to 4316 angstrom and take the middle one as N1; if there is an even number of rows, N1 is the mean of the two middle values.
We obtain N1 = 29.9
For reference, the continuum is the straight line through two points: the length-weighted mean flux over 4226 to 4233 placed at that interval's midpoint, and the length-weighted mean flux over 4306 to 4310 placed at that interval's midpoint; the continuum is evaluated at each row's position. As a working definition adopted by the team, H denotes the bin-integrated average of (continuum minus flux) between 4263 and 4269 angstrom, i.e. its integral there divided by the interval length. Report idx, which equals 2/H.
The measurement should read -6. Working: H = -0.3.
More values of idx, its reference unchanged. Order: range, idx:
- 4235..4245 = -27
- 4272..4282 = -5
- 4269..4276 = 14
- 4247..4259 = -14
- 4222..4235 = 1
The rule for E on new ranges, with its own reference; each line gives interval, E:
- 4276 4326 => 4301.11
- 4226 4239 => 4228.45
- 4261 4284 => 4261.68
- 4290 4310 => 4301.11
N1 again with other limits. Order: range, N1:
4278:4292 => 31.3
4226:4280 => 31.2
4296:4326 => 27.6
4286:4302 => 27.1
